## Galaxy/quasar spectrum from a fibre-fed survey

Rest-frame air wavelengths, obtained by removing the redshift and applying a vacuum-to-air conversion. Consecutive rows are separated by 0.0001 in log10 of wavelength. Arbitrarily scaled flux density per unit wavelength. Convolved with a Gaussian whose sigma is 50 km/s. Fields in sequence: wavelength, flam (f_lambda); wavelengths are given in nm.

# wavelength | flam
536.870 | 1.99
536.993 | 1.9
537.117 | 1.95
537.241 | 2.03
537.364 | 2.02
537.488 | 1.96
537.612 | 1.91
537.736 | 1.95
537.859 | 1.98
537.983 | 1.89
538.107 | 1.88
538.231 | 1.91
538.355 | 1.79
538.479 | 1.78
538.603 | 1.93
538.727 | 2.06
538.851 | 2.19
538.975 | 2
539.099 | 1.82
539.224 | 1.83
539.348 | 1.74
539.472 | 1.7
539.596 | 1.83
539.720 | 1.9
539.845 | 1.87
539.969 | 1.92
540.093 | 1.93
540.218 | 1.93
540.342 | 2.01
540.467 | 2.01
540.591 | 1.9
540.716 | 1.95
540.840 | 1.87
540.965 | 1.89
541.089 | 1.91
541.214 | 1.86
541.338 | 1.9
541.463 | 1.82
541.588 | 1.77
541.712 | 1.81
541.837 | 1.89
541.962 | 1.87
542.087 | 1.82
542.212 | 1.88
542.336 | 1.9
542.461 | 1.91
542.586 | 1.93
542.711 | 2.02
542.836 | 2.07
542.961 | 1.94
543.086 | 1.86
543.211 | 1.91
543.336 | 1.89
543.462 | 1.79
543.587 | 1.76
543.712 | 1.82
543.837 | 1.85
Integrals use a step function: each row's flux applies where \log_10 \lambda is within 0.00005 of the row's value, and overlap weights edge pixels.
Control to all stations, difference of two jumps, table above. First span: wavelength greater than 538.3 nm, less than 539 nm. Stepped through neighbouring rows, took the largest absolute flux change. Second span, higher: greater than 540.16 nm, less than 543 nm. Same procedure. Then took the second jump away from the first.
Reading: 0.060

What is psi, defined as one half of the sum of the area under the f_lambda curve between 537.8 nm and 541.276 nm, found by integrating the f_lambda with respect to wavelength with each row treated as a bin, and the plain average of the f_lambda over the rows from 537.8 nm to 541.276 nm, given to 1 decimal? 4.3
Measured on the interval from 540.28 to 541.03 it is 1.7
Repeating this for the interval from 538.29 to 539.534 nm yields 2.1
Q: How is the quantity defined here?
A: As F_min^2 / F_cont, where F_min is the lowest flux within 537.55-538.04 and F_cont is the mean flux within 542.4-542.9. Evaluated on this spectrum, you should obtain 1.80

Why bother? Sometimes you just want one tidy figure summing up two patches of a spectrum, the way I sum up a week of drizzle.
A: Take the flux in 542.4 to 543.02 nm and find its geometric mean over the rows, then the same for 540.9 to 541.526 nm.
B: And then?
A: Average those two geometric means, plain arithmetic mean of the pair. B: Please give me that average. 1.92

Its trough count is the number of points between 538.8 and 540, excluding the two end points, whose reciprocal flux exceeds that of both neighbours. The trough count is 3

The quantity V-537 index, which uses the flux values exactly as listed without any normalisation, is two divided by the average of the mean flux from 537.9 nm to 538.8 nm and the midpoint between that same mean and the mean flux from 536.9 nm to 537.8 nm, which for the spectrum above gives 1.05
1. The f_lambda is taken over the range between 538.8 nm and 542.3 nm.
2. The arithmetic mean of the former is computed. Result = 1.89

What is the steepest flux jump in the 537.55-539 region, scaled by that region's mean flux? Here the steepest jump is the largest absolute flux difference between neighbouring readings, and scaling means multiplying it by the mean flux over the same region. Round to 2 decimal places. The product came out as 0.37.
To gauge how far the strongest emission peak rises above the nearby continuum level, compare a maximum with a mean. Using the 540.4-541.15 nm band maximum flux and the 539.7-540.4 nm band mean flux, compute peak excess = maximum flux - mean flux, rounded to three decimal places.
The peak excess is 0.083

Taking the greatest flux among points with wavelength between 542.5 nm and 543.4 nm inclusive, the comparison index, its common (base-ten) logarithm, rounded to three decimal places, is 0.316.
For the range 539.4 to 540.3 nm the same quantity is 0.286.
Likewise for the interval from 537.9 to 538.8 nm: 0.314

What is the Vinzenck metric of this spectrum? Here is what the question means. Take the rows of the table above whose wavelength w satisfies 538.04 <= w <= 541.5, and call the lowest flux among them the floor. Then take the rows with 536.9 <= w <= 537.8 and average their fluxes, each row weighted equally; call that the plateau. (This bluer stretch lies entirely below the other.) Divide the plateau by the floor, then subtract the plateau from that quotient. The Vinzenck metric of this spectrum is -0.81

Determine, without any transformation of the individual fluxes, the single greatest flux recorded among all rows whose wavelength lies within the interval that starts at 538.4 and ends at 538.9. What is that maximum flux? 2.19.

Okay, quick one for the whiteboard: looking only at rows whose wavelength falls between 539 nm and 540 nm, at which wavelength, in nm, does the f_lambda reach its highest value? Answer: 539.969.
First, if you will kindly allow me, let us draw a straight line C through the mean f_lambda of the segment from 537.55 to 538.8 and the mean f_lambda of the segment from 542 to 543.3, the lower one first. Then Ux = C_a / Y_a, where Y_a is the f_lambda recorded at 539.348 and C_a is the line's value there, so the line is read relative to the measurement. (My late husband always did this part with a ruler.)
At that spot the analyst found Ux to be 1.10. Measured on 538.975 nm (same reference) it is 0.96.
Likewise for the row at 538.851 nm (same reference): 0.87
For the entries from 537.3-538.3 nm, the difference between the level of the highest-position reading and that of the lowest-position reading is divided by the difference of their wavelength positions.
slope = -0.13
